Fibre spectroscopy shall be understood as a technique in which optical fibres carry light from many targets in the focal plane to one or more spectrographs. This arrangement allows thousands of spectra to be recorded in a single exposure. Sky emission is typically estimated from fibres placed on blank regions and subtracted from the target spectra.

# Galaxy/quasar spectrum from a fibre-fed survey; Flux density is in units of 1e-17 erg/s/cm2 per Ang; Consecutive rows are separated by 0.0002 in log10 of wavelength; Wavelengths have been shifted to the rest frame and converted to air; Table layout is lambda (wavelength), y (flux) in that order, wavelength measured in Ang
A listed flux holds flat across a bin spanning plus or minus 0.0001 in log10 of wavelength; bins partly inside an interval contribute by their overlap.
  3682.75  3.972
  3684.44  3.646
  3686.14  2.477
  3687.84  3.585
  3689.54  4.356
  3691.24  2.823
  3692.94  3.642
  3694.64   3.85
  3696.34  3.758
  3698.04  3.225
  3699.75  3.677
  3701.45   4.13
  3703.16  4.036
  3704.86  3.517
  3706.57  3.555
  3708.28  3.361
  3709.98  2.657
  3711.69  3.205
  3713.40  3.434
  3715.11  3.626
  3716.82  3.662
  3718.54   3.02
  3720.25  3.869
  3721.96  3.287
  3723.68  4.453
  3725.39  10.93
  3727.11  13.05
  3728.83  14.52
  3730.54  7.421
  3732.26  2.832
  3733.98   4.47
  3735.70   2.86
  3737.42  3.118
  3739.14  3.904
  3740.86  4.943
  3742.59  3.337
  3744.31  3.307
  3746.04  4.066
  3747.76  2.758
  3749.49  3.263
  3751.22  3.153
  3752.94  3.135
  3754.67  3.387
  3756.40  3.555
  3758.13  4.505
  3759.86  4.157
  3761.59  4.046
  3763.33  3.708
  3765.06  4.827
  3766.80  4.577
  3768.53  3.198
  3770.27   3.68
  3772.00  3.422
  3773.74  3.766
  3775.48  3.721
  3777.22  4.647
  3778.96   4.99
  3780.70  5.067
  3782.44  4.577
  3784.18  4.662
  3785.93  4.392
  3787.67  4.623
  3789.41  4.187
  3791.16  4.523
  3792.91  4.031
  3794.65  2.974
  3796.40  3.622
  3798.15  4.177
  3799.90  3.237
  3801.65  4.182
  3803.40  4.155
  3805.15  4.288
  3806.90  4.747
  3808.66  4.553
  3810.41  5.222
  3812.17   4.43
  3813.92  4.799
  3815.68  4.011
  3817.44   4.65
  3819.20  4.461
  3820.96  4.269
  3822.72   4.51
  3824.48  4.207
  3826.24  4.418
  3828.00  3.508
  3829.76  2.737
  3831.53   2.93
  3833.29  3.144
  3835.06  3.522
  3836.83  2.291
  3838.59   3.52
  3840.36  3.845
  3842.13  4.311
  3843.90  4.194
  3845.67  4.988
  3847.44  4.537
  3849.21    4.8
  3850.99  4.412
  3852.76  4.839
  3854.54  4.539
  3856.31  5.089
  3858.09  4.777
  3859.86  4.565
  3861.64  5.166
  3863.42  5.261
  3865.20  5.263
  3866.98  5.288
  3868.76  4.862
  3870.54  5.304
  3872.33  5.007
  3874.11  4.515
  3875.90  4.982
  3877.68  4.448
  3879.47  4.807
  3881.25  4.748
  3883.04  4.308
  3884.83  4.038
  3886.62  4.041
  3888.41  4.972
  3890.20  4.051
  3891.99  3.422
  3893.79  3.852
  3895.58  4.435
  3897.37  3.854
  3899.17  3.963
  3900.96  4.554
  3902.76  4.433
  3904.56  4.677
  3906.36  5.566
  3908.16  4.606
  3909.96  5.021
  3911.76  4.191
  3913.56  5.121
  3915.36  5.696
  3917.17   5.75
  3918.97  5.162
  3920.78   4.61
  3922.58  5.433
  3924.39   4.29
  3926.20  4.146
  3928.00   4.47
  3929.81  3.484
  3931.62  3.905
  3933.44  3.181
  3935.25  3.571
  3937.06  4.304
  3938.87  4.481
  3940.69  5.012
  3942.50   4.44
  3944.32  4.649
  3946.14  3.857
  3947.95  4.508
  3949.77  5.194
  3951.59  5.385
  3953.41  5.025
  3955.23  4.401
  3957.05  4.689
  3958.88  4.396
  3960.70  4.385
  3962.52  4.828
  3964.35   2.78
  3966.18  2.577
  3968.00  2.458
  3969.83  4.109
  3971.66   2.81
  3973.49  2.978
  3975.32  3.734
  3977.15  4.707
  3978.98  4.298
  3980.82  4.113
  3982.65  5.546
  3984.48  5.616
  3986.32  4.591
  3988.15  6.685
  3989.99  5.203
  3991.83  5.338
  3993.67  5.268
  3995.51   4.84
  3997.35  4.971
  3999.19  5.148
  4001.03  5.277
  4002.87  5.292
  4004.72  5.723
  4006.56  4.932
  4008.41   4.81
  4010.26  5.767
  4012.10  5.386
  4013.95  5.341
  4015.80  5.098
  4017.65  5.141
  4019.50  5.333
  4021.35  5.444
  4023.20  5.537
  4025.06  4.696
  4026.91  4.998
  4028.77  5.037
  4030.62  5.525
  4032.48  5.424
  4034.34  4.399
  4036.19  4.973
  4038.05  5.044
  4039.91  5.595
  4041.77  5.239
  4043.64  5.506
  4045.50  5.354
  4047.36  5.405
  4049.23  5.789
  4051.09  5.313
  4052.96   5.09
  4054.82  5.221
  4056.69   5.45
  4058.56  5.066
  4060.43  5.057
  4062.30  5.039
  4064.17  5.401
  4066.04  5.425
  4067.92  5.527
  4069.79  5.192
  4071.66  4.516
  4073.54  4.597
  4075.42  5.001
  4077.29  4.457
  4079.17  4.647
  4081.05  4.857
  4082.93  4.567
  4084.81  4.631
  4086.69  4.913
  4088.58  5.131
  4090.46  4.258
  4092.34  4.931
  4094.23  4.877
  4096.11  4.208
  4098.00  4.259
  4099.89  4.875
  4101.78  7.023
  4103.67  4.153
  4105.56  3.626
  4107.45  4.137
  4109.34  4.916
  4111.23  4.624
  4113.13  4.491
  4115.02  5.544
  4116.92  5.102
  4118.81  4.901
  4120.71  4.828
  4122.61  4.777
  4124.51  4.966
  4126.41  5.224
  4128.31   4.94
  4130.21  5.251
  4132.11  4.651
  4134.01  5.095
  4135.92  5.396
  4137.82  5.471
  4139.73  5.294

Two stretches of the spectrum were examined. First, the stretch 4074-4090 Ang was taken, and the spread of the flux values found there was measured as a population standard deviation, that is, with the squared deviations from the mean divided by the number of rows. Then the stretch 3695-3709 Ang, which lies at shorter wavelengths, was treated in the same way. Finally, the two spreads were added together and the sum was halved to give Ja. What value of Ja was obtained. 0.26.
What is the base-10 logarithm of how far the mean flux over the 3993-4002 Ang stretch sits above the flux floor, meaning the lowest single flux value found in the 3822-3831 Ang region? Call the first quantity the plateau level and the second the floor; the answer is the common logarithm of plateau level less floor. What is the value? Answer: 0.37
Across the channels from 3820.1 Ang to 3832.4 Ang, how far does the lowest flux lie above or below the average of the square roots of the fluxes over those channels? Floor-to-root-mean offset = 0.80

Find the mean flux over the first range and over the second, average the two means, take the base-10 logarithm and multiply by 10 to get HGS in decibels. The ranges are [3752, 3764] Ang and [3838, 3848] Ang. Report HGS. 6.0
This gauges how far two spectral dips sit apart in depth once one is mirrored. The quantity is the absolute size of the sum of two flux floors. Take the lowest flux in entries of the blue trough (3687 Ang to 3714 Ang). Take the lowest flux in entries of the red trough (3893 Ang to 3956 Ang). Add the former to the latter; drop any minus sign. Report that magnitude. 5.8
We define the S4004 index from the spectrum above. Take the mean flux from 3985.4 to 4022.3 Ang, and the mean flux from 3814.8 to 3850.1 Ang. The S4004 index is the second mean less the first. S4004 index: -1.3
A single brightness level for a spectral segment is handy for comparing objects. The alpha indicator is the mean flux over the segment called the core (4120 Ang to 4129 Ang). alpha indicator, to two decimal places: 4.95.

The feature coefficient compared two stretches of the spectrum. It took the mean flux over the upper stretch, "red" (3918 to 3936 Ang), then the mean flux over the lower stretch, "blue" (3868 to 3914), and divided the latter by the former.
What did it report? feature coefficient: 1.07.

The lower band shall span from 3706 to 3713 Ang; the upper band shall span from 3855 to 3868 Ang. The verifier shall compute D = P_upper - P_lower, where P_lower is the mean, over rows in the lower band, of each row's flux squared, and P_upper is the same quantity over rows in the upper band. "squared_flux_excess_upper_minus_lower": 15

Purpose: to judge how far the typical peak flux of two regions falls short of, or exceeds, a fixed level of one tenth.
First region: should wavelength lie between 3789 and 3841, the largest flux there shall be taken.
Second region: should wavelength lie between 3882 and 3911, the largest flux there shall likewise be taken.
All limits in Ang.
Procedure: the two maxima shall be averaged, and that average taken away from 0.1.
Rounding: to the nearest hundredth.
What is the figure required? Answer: -5.29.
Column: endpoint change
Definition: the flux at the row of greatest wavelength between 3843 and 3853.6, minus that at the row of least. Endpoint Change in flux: 0.6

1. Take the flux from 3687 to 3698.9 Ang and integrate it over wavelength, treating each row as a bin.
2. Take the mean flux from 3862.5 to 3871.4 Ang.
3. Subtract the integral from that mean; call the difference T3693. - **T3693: -38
